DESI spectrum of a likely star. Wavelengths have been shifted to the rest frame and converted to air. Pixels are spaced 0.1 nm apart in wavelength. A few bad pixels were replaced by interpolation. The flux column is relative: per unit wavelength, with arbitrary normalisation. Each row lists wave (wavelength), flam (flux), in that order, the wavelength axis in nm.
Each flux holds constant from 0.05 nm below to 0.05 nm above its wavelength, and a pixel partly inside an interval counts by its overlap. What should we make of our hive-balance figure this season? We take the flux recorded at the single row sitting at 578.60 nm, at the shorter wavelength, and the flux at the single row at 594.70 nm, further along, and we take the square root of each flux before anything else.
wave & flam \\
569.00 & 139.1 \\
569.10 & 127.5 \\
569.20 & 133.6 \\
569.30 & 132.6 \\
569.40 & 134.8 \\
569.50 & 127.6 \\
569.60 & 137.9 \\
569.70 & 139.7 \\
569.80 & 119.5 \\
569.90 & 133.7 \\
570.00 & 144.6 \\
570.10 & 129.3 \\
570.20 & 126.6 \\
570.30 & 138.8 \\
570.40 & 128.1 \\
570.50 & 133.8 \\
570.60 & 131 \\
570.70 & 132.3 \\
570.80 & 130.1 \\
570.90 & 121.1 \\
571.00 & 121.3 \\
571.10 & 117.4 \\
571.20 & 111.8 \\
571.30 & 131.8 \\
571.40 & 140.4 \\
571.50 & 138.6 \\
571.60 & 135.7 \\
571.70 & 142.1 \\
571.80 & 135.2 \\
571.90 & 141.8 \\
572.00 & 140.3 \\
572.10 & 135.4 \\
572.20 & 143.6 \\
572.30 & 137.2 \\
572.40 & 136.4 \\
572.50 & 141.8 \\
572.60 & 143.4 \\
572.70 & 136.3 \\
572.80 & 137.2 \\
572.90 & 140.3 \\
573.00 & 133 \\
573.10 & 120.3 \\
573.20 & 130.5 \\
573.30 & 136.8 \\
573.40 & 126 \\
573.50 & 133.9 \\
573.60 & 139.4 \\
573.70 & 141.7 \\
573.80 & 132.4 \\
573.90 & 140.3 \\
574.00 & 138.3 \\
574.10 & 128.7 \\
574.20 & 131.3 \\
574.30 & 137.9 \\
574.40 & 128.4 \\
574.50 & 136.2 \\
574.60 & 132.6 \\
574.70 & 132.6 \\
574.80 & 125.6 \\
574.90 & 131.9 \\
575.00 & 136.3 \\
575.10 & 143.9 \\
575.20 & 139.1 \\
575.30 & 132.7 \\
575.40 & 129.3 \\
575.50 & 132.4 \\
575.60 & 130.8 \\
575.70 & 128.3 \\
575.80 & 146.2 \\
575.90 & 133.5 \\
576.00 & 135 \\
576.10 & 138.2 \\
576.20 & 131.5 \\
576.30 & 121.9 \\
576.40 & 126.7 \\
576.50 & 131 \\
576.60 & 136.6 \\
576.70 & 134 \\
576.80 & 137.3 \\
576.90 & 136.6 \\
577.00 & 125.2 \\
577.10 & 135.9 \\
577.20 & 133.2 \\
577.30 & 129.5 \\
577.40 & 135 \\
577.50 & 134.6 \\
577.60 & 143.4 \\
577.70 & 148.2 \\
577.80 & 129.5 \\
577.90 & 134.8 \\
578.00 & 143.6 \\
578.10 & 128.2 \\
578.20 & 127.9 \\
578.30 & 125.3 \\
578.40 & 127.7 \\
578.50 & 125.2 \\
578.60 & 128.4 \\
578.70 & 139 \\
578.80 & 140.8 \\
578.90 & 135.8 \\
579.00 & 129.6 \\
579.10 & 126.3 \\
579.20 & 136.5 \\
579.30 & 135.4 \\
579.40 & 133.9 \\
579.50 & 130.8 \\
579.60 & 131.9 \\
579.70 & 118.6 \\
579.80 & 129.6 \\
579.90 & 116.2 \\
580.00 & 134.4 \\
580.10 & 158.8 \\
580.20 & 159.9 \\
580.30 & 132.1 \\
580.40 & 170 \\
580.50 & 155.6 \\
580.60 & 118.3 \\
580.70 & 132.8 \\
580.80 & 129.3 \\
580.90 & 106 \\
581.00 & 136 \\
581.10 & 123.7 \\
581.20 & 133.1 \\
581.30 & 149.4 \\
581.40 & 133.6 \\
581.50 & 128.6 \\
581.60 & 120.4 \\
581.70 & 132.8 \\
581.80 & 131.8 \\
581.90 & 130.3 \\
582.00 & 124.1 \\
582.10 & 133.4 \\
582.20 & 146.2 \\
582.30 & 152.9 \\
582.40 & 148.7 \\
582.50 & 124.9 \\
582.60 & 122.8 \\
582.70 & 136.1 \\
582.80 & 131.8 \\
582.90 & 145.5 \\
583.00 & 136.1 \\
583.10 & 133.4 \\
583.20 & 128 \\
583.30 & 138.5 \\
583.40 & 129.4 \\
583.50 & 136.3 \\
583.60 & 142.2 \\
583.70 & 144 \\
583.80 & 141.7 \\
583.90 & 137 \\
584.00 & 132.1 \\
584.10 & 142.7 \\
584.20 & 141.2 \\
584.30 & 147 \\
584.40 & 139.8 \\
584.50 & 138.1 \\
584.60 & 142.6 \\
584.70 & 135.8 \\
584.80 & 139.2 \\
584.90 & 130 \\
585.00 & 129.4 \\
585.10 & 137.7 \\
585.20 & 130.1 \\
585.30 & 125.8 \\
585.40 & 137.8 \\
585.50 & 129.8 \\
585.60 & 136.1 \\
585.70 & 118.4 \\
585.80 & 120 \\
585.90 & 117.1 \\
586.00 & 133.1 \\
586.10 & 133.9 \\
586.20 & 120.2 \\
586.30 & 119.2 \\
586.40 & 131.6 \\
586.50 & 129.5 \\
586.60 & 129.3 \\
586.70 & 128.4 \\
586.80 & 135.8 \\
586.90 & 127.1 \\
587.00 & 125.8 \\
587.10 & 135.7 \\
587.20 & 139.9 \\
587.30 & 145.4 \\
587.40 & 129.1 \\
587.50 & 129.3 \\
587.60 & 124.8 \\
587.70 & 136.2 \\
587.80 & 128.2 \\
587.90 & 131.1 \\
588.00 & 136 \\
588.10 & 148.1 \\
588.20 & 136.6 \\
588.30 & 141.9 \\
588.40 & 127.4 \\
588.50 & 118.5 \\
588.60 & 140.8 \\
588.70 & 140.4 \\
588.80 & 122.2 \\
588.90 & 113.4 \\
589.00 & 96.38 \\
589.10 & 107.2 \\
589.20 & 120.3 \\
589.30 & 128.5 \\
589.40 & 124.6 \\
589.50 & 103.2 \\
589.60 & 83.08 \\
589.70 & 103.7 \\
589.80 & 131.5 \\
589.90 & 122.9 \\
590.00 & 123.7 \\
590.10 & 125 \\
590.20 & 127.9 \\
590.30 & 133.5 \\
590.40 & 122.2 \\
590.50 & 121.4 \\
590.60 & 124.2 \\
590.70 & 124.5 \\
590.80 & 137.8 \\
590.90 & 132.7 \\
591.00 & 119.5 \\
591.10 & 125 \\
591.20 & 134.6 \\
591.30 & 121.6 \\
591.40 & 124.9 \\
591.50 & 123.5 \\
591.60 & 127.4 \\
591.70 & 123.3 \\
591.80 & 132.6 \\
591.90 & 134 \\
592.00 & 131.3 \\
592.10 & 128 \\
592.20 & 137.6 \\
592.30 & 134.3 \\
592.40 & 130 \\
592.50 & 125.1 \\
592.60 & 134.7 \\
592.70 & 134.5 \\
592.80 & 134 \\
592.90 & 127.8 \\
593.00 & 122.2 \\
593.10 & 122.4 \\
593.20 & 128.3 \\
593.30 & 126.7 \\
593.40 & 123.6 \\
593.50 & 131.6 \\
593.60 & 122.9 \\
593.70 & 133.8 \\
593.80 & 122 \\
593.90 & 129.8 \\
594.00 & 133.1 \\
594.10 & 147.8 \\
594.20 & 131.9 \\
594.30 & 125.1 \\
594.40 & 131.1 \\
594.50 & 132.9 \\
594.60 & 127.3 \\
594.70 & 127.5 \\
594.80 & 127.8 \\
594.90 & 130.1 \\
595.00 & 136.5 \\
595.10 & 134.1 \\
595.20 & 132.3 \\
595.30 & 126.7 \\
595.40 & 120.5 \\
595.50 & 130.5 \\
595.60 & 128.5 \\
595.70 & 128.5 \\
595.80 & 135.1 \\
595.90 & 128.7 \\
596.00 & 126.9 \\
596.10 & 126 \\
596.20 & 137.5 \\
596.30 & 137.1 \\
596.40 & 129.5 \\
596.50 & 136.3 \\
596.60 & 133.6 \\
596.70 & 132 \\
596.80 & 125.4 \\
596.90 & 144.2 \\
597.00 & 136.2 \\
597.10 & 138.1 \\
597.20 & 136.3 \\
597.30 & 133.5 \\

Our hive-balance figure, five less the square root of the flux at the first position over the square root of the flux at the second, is 4.00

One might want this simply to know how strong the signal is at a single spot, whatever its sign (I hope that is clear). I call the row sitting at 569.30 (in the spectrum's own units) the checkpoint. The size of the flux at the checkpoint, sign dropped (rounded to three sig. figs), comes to 133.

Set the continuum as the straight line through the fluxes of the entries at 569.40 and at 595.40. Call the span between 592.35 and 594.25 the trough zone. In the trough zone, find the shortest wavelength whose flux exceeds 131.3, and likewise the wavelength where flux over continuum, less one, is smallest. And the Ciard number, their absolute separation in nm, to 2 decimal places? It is 0.40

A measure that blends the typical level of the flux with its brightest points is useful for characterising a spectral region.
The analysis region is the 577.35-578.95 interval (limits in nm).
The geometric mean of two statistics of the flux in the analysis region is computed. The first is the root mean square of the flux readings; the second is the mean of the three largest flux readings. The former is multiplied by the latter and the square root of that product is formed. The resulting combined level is 140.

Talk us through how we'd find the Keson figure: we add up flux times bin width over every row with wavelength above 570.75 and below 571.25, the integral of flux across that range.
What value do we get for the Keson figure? 60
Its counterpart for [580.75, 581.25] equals 63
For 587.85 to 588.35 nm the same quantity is 69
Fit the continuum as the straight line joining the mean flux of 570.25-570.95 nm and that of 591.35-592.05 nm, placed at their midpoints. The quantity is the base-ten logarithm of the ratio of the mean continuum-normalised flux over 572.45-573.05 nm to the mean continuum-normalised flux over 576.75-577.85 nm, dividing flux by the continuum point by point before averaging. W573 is 0.009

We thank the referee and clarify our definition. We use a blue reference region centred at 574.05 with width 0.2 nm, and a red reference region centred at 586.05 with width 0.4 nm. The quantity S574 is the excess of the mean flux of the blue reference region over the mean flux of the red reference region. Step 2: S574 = 7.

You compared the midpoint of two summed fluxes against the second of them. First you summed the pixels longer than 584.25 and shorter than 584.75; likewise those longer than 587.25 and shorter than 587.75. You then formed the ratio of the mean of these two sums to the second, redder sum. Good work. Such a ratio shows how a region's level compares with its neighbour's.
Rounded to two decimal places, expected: 1.03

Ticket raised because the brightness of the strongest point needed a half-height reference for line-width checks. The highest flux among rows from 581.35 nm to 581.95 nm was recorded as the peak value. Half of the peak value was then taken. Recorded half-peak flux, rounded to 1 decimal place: 66.8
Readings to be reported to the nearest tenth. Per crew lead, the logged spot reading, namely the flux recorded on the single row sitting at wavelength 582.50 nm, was 124.9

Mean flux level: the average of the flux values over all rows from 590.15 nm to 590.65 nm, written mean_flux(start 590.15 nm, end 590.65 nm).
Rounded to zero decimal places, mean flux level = 126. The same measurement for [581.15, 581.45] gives 139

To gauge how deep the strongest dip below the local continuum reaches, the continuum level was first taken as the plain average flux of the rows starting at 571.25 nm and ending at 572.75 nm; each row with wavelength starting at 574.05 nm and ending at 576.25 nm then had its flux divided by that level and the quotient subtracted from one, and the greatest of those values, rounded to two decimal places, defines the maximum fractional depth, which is 0.09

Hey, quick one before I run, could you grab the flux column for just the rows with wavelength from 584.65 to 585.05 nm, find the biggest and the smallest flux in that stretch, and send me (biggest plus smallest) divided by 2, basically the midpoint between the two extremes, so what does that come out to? 134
